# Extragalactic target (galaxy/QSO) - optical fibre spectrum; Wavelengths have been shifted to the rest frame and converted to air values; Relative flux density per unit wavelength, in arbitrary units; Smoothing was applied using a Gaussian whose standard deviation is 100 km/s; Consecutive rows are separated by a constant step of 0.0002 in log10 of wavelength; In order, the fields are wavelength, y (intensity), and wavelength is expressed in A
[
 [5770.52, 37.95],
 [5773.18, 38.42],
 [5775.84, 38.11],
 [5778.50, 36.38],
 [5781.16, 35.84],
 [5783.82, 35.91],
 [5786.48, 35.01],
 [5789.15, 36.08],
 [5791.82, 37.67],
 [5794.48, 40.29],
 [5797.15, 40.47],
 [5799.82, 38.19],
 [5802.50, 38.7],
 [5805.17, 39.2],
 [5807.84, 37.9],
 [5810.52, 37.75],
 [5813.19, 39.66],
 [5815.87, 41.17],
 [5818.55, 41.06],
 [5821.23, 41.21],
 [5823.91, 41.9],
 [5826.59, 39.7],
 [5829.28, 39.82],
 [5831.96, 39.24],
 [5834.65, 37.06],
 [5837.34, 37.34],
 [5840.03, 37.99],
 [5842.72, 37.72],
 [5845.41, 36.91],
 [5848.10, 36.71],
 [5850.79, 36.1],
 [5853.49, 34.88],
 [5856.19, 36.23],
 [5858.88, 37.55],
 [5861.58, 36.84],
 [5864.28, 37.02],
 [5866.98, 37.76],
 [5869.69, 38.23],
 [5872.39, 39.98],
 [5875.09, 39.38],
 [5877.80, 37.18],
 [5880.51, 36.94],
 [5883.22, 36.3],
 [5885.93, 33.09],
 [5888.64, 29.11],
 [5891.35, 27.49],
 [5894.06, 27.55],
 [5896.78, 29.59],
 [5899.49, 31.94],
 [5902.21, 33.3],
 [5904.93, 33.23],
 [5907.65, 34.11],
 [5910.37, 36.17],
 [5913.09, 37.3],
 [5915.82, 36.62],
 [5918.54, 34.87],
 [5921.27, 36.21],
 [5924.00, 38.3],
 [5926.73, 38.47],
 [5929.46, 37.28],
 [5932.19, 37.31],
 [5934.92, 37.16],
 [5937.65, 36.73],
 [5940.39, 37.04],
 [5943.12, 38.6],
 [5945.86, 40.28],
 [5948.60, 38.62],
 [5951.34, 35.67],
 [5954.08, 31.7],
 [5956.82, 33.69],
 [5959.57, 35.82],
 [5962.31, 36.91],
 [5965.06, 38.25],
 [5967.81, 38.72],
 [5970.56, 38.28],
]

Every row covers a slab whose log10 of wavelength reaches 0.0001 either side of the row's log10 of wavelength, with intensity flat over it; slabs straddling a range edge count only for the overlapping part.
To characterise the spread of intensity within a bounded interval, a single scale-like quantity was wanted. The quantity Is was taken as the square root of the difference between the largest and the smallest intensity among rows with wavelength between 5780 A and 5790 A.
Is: 1.03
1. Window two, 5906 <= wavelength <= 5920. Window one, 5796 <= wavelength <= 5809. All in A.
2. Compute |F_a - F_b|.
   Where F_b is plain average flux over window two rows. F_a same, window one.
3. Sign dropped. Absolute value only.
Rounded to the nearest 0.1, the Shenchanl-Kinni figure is 3.1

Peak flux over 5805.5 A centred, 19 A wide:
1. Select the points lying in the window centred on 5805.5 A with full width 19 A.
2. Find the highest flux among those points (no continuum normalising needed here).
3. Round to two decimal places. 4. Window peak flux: 40.47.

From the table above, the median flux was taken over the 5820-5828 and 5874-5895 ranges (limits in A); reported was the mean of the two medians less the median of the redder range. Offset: 3.3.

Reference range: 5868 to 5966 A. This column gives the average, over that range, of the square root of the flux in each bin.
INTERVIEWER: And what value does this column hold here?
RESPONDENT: 5.96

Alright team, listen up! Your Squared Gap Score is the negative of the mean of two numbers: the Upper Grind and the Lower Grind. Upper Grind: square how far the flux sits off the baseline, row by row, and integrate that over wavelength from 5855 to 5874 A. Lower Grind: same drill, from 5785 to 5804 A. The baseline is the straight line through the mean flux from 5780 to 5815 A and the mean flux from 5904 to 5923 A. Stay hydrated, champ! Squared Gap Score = -62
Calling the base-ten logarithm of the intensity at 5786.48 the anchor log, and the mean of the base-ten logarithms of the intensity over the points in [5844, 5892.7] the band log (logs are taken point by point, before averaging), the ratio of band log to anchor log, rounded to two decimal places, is 1.01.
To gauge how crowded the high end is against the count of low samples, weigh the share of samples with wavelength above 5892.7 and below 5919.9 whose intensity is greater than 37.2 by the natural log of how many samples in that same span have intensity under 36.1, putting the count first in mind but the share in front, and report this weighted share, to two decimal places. 0.19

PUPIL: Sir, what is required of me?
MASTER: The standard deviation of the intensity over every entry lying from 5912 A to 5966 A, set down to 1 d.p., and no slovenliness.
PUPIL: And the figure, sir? 1.9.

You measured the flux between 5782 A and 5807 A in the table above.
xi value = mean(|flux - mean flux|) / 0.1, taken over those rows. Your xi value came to 16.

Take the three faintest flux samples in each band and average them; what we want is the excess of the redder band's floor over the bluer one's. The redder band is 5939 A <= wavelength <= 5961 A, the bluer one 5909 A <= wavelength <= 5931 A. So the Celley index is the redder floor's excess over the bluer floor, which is -2.1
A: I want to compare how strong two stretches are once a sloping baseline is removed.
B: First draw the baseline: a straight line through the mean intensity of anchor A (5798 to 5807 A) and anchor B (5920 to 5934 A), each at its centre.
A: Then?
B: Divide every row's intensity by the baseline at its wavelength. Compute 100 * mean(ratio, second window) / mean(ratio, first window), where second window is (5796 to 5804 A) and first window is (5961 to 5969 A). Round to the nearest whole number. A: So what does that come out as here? 99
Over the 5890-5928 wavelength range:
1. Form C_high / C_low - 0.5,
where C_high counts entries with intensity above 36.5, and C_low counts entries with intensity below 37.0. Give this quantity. 0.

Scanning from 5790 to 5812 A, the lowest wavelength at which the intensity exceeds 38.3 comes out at 5794.48 A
